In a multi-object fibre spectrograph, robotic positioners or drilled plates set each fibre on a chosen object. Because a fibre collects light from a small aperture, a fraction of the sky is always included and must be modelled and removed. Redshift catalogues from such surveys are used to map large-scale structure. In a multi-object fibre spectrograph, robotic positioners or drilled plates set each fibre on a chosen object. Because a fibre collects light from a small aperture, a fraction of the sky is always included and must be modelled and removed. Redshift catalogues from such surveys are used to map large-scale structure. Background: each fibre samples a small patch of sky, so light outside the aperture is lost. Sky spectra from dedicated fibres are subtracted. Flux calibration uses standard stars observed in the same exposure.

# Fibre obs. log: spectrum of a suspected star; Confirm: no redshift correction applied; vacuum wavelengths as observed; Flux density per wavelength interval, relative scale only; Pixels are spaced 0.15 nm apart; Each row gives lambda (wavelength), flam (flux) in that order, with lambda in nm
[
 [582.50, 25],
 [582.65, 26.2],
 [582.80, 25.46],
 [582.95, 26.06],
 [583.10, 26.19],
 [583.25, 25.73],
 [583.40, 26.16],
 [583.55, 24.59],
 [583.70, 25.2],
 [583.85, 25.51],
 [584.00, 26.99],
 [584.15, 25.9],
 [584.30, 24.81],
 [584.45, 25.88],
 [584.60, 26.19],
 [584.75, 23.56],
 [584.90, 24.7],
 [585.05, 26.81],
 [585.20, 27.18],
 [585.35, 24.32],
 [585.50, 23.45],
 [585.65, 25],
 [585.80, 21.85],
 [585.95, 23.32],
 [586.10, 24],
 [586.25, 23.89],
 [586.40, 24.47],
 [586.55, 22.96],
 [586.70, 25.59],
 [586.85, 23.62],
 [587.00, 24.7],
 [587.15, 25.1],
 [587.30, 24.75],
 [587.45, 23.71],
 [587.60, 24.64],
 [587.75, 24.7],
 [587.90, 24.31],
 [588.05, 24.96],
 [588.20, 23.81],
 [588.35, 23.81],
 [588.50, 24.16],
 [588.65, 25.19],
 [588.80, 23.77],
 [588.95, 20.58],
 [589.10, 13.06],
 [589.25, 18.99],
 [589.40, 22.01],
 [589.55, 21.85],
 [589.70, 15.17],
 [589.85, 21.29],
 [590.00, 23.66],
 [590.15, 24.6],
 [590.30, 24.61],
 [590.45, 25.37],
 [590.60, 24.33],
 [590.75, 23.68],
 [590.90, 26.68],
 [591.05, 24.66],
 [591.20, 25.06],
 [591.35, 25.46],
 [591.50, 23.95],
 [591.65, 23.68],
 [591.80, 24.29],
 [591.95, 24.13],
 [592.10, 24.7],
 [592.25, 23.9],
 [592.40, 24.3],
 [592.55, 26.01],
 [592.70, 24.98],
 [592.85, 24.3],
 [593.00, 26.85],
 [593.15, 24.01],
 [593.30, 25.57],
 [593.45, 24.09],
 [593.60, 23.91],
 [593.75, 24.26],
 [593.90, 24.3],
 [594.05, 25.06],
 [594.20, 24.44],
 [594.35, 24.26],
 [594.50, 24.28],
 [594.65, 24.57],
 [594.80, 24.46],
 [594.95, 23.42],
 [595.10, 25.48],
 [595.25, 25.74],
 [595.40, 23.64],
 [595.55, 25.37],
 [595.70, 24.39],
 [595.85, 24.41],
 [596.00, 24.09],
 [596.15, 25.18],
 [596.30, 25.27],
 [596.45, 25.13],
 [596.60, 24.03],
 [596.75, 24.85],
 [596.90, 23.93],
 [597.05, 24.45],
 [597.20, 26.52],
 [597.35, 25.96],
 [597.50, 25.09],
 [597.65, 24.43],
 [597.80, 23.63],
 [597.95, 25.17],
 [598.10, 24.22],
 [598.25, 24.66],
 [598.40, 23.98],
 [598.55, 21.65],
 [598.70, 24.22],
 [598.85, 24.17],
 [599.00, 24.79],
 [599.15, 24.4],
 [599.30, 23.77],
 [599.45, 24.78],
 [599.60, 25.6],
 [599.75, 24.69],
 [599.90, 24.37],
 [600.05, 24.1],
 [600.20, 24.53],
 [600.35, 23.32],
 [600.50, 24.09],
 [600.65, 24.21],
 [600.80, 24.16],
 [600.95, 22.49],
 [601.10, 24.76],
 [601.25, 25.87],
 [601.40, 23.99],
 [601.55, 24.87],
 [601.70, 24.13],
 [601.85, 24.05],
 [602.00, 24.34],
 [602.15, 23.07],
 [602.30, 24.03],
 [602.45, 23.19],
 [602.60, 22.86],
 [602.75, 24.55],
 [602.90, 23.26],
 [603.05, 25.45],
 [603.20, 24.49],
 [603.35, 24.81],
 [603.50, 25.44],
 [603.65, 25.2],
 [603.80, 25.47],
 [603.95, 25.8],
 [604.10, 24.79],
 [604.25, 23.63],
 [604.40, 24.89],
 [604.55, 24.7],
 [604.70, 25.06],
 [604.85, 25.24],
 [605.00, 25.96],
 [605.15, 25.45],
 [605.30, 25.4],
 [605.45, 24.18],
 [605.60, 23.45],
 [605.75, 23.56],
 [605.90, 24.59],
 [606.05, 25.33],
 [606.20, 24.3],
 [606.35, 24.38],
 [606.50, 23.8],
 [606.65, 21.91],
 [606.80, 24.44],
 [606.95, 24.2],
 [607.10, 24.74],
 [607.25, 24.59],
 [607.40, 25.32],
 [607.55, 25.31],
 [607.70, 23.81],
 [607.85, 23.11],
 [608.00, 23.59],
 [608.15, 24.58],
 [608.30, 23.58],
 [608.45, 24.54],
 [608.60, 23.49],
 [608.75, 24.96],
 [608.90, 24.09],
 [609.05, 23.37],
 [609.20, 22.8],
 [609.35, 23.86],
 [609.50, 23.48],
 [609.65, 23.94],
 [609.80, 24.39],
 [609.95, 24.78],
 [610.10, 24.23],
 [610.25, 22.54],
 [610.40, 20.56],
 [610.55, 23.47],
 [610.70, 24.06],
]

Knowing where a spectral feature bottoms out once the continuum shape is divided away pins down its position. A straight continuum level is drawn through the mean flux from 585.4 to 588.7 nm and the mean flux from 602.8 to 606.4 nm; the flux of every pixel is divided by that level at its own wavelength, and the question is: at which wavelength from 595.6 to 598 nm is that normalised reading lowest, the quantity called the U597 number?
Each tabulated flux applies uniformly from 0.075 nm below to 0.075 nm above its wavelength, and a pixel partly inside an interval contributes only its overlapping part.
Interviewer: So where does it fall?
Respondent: 597.80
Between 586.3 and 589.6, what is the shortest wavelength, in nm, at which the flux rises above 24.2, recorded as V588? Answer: 586.40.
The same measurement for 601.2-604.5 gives 601.25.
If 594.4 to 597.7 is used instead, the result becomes 594.50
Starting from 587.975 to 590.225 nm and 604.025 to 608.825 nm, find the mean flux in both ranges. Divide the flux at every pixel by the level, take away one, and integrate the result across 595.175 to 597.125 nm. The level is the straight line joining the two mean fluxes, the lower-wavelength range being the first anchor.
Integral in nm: 0.15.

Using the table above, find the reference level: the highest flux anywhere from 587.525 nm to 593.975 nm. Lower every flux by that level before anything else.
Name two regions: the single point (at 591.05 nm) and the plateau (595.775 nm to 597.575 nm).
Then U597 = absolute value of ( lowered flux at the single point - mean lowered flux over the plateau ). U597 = 0.25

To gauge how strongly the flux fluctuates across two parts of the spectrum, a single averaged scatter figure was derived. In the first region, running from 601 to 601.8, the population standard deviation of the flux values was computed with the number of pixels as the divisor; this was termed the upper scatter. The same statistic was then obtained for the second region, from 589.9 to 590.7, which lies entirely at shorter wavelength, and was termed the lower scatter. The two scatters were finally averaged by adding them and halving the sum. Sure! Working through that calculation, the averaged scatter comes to 0.61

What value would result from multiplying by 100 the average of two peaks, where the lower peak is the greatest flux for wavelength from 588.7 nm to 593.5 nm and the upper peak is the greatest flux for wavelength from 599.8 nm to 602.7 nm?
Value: 2636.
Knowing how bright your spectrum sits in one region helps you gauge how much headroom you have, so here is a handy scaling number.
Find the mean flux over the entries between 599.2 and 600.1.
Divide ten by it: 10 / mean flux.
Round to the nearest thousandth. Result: 0.407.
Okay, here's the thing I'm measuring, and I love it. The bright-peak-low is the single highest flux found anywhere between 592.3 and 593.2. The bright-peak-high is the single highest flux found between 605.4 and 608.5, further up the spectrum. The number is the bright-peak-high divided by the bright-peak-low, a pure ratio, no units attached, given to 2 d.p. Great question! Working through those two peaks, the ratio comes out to 0.94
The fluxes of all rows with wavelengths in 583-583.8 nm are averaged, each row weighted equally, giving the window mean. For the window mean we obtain 25.6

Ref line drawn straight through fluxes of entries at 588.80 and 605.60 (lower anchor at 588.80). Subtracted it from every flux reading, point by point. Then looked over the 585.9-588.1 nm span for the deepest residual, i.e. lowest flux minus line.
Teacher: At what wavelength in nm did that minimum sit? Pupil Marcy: 586.55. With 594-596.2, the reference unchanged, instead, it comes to 594.95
